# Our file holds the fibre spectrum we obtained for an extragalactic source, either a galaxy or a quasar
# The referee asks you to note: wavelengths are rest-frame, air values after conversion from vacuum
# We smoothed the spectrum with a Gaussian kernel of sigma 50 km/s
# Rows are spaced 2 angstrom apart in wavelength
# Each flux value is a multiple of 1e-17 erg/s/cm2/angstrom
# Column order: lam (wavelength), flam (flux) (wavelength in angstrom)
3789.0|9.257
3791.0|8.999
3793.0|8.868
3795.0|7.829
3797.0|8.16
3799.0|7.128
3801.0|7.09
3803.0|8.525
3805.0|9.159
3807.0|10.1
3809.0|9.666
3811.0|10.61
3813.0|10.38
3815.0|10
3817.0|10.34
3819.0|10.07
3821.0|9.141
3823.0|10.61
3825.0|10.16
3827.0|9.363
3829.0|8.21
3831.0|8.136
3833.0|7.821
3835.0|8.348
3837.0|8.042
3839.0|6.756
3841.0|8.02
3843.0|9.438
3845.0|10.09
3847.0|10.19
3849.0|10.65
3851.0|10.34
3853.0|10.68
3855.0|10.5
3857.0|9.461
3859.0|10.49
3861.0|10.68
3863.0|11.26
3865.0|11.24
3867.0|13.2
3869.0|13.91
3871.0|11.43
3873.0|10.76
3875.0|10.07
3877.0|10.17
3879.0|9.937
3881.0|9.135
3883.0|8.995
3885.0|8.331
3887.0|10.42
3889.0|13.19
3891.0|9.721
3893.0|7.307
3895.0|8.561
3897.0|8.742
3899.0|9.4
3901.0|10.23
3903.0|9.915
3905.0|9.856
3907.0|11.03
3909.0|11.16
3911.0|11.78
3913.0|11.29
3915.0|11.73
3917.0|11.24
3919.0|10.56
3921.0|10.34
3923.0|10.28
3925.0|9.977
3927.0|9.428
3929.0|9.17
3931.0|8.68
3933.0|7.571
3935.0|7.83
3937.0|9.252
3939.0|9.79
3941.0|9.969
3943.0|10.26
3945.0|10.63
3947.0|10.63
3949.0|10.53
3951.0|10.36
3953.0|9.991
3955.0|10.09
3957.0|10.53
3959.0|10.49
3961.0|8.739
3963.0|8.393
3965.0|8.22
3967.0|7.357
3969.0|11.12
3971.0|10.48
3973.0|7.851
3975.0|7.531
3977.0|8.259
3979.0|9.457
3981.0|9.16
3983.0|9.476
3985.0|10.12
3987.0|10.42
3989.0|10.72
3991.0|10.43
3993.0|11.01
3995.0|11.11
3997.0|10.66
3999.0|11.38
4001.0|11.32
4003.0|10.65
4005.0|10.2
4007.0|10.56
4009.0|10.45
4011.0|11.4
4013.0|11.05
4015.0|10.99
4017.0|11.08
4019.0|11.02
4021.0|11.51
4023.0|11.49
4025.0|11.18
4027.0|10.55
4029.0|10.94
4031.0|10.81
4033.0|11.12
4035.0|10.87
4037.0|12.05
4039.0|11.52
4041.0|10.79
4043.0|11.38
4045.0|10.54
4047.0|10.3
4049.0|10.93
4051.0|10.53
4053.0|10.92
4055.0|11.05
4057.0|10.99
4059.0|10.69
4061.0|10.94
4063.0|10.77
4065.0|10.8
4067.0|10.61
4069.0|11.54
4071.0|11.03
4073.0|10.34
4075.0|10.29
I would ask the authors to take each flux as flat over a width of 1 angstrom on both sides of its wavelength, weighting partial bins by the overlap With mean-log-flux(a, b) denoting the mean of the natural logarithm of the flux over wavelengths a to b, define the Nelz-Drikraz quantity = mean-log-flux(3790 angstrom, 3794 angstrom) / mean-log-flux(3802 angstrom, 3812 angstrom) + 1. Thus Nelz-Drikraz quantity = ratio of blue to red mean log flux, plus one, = 1.97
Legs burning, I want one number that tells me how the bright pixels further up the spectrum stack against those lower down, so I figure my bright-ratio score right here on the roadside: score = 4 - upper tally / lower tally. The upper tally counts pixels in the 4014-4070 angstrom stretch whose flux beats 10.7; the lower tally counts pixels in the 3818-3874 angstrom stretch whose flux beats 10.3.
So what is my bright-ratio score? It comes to 2.3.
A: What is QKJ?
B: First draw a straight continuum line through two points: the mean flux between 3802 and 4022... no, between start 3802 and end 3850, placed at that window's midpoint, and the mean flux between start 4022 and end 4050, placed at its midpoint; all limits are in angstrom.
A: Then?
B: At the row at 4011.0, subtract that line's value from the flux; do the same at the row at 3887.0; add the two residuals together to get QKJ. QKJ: 1.2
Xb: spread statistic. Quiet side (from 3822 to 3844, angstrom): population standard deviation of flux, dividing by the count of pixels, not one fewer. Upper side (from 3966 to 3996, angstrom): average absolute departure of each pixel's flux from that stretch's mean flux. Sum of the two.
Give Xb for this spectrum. 2.19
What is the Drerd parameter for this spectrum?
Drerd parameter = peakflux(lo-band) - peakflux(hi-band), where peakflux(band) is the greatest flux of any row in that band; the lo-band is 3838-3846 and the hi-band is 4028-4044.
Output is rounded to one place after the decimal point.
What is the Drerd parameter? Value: -2.0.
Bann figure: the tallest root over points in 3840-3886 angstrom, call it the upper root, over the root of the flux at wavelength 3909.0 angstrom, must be 1.12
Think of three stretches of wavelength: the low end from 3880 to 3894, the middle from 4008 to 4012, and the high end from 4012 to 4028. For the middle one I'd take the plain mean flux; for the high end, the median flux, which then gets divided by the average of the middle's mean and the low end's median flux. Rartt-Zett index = 1.10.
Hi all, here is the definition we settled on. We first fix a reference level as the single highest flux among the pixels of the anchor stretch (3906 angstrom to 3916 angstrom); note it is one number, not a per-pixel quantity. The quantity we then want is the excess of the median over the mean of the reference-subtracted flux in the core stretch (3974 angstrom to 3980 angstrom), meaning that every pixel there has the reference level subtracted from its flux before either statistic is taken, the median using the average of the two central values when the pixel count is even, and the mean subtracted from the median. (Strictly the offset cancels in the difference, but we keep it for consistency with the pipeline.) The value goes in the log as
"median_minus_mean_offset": -0.16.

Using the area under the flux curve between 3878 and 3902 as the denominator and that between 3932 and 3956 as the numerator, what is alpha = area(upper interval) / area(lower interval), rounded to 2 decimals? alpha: 1.03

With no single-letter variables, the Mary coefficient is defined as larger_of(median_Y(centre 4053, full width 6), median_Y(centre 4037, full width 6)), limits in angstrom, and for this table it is 11.5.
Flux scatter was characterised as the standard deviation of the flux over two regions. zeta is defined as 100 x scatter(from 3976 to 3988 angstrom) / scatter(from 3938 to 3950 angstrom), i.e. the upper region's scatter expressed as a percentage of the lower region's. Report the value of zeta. 212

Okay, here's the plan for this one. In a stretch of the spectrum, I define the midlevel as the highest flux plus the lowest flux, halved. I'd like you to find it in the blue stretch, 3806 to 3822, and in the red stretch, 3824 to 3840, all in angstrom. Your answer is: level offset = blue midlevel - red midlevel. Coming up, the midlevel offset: 1.4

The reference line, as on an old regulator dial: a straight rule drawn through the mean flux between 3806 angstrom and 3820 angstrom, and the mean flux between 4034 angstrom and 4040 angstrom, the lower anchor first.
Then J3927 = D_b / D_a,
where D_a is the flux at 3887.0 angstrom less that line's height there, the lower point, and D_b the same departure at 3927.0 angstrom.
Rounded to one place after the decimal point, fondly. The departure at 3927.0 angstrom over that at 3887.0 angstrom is 7.8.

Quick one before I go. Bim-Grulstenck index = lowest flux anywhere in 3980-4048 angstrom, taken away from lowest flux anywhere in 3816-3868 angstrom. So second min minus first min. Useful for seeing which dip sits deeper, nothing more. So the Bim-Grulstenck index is -2.4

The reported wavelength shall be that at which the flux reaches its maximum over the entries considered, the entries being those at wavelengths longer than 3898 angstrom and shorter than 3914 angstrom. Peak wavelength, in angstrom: 3911.0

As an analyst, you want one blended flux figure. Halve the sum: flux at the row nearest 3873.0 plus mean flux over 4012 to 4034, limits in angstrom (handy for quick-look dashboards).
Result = 10.9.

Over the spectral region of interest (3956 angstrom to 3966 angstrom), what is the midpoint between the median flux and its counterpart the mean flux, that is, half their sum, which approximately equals 9.0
